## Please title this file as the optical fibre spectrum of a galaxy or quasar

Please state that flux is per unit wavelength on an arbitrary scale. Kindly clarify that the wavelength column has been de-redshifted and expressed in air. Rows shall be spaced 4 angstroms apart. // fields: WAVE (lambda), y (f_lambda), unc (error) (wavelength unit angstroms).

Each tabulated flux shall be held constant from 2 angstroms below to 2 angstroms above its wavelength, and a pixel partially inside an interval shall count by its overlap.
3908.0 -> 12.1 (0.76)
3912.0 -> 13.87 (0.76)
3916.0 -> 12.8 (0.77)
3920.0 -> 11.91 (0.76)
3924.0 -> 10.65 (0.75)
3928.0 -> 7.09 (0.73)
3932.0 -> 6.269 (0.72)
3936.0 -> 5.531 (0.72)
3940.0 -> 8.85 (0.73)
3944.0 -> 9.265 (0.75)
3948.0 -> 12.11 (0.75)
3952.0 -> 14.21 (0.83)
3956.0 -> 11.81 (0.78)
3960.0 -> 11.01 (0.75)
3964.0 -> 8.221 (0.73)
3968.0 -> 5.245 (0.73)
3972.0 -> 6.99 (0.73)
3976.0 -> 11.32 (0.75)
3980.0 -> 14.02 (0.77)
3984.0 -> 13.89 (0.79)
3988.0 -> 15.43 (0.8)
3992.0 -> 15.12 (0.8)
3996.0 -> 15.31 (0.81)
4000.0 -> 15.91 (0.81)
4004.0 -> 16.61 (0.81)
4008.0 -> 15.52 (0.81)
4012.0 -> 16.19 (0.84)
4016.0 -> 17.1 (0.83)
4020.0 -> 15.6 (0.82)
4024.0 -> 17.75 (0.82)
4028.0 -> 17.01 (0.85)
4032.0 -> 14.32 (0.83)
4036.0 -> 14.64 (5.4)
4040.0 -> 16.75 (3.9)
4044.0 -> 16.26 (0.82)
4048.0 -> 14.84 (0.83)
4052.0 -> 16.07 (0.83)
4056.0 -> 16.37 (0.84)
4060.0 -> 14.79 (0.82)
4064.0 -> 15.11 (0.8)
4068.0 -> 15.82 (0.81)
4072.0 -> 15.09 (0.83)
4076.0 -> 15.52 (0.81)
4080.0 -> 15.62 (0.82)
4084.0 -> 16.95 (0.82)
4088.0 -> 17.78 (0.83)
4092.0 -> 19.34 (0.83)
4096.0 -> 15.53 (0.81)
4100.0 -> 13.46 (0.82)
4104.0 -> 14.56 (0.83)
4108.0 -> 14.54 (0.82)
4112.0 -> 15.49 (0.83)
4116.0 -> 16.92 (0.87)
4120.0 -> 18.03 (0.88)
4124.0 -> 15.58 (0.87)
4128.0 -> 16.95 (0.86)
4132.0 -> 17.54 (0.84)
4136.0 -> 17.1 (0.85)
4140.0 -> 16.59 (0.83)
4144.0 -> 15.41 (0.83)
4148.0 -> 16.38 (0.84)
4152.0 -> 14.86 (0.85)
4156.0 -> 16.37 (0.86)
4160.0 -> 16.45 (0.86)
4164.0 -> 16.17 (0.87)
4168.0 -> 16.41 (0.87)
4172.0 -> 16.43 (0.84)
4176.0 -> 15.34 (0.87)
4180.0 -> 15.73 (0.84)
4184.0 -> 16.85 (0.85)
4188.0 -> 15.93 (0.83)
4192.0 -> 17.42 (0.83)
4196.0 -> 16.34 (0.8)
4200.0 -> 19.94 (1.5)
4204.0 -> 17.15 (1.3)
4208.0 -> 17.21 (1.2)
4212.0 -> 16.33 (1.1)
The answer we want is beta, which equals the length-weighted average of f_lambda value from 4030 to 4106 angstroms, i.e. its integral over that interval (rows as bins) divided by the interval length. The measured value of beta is 15.7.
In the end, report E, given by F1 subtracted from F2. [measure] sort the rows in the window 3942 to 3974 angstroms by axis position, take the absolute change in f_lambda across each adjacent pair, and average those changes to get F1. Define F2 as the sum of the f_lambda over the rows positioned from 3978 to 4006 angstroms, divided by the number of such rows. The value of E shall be 12.9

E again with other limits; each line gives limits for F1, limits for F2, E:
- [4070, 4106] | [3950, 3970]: 8.7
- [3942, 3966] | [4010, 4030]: 14.5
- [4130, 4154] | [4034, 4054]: 14.8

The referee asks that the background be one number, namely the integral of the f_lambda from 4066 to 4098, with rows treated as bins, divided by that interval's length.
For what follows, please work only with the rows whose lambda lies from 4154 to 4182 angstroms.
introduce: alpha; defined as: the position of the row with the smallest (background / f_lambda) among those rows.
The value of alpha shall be 4160.0 angstroms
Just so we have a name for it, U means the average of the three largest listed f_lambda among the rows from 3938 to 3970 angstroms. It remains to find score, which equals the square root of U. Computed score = 3.57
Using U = 12.7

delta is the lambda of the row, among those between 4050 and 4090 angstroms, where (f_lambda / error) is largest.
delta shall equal 4088.0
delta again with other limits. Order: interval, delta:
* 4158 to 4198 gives 4192.0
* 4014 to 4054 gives 4024.0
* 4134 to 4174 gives 4136.0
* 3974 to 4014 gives 4004.0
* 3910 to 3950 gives 3912.0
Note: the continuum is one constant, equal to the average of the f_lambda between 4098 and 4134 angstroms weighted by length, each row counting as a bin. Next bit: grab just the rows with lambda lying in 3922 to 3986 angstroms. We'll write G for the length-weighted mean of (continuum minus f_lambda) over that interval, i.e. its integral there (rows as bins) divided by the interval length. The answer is 6.1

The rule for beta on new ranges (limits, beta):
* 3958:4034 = 13.8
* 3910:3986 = 10.3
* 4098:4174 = 16.1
